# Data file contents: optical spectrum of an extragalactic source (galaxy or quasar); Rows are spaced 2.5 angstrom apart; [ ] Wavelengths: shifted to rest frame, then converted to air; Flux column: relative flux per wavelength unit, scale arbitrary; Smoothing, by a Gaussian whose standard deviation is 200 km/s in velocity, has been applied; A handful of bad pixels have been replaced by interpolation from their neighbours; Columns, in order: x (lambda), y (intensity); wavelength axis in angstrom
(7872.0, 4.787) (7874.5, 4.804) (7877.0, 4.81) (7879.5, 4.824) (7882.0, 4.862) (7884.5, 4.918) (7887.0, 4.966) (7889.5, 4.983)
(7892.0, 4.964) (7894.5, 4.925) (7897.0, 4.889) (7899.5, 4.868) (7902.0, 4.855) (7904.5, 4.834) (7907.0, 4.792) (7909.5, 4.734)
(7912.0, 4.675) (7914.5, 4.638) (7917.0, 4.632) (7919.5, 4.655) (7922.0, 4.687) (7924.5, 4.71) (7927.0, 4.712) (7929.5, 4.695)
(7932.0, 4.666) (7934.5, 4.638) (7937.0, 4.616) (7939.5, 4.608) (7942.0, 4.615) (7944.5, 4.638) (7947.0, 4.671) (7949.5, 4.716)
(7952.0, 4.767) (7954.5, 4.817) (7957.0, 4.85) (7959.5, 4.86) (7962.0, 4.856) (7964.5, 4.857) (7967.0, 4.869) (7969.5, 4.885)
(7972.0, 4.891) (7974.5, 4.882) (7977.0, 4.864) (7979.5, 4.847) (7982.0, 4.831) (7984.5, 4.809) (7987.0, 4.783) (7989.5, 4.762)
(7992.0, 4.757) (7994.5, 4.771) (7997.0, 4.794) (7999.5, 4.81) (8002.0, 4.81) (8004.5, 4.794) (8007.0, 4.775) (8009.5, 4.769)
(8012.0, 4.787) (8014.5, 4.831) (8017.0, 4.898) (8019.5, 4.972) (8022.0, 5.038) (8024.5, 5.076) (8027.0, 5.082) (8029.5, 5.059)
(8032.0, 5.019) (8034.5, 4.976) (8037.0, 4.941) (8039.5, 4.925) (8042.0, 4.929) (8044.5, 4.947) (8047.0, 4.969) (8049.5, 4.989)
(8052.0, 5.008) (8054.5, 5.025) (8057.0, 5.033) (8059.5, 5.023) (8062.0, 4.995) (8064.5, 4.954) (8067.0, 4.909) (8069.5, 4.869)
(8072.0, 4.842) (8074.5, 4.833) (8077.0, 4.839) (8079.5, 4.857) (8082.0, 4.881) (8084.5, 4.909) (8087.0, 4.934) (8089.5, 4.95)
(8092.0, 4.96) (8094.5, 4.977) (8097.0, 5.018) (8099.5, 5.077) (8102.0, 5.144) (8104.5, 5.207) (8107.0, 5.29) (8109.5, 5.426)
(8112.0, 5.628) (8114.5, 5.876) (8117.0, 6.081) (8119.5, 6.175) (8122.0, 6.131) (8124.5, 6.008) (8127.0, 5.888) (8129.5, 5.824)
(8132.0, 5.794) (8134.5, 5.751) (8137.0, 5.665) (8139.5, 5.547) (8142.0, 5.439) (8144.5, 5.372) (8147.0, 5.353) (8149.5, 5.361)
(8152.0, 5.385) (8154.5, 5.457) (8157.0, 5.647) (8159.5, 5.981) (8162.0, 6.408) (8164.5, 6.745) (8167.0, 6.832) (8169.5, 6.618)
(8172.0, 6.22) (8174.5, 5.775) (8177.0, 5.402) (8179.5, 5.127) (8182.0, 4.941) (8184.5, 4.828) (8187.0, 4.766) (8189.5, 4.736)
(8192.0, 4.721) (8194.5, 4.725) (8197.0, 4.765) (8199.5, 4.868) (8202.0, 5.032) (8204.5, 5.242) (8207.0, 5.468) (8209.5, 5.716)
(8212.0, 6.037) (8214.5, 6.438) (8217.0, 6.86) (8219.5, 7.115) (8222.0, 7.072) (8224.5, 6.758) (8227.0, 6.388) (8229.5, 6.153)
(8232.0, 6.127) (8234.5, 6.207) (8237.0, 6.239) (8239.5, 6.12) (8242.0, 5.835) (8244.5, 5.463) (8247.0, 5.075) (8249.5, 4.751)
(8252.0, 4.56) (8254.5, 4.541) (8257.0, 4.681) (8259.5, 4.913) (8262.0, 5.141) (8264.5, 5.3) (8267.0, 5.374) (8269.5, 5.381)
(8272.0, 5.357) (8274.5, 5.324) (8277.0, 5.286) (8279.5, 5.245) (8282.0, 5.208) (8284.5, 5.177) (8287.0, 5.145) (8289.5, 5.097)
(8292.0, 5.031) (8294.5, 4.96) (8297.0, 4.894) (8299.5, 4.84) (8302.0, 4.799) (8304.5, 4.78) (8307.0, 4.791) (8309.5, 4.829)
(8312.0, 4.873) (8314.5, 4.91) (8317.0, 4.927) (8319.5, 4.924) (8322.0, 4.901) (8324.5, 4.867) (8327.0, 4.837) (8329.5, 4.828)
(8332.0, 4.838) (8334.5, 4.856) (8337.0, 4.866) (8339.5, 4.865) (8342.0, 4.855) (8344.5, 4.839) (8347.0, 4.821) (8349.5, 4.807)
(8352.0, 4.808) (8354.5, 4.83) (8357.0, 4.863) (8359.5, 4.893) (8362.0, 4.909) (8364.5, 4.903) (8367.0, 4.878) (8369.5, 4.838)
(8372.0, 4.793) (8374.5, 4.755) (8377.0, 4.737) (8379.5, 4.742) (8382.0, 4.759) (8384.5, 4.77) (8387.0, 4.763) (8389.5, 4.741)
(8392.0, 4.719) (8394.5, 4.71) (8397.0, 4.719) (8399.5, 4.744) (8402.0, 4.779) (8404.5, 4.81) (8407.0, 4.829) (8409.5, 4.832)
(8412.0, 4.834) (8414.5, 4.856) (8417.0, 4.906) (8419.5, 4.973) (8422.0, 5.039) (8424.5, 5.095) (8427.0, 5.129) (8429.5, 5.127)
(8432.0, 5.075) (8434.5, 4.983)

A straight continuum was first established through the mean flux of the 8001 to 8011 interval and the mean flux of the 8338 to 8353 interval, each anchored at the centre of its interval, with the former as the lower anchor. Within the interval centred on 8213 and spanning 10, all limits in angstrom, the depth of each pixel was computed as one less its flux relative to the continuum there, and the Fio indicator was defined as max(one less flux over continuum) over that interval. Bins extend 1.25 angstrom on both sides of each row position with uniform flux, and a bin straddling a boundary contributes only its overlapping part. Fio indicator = -0.19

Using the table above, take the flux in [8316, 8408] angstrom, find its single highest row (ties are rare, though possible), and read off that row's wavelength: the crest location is 8317.0 angstrom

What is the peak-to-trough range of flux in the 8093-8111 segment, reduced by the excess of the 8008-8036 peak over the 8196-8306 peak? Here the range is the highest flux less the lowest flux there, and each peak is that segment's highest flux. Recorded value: 2.5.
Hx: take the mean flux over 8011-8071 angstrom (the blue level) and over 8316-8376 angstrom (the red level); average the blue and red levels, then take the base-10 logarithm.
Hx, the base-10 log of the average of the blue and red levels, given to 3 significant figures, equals 0.691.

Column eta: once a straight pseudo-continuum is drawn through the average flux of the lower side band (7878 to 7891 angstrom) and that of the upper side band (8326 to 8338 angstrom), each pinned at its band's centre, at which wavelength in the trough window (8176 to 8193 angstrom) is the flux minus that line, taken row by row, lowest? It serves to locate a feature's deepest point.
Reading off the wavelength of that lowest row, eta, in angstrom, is 8192.0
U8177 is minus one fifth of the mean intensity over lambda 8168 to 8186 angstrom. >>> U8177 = -1.11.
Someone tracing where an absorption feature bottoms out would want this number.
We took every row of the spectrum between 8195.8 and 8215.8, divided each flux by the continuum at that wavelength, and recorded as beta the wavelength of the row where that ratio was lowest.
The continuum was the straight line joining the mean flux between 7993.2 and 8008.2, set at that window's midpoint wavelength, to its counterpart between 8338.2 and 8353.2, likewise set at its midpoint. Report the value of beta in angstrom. 8197.0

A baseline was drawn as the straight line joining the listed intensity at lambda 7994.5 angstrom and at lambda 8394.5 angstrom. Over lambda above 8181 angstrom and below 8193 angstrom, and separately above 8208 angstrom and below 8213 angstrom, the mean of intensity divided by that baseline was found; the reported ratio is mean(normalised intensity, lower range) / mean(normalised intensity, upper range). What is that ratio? 0.82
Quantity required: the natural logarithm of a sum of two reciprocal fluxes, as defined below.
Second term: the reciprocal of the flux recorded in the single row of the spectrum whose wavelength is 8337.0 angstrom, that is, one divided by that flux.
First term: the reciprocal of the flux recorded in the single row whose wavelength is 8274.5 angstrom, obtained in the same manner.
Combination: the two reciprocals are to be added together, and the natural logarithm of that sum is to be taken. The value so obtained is -0.93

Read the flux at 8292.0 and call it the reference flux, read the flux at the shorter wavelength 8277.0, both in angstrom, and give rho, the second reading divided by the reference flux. 1.05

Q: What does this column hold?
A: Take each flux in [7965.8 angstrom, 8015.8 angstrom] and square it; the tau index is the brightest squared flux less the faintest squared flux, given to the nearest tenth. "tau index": 1.3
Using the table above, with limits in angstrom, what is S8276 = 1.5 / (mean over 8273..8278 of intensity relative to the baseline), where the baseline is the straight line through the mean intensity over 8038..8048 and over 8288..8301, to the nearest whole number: 4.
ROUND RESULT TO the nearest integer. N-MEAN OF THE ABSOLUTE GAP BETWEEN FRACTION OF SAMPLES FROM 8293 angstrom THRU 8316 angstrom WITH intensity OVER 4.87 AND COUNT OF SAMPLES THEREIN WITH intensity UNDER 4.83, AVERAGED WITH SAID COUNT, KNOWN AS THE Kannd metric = 4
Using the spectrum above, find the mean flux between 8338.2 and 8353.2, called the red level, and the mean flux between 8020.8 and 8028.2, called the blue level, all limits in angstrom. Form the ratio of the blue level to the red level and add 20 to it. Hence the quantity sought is 21.0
